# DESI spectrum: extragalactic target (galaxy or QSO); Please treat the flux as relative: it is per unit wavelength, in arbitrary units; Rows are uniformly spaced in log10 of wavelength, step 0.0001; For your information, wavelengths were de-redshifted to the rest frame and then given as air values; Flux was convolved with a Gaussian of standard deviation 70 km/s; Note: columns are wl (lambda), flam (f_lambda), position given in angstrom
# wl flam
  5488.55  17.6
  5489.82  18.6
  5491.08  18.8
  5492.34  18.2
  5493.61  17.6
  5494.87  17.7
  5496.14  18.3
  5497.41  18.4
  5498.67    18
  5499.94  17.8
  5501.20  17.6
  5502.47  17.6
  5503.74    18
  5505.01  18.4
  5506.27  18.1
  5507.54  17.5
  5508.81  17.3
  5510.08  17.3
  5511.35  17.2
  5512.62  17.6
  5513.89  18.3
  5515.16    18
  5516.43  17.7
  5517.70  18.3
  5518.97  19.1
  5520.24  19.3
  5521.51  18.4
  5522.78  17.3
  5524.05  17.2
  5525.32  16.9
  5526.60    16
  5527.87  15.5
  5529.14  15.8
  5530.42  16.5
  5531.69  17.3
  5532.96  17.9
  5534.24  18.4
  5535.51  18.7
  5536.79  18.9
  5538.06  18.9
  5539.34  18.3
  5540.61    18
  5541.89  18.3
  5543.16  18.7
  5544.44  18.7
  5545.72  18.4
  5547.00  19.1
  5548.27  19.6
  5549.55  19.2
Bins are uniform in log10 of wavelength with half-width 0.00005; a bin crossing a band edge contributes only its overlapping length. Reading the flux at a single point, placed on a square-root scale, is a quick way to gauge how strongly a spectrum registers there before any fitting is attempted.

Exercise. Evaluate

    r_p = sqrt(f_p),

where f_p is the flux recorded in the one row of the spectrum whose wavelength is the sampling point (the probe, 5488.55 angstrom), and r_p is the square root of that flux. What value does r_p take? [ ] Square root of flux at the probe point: 4.20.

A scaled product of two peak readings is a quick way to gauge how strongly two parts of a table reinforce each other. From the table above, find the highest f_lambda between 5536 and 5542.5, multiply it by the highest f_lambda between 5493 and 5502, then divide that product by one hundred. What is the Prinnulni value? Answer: 3.48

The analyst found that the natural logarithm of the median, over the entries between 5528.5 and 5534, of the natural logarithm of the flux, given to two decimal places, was 1.04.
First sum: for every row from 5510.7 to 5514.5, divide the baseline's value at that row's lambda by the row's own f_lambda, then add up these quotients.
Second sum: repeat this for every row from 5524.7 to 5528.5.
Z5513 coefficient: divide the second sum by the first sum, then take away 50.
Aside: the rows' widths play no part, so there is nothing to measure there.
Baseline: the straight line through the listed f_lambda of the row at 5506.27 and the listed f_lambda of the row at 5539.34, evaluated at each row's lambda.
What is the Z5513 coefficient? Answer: -48.9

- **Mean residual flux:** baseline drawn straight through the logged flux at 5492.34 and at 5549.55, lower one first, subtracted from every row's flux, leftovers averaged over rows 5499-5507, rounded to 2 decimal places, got -0.47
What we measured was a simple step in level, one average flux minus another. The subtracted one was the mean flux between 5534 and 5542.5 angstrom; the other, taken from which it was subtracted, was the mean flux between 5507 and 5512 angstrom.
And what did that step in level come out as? -1.2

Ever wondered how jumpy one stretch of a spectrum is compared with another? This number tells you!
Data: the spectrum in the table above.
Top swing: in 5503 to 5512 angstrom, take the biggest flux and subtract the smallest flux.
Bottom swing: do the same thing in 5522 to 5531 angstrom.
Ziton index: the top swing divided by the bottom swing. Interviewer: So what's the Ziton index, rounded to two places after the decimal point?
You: 0.67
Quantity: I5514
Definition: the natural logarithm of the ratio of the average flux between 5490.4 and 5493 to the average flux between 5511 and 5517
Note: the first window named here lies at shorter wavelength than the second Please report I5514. 0.041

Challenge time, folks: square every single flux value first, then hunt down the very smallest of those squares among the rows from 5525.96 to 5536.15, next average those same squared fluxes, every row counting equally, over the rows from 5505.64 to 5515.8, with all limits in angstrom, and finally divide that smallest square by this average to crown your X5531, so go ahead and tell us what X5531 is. 0.77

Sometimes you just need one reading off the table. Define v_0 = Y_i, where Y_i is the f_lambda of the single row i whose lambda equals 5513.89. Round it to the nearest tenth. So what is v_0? 18.3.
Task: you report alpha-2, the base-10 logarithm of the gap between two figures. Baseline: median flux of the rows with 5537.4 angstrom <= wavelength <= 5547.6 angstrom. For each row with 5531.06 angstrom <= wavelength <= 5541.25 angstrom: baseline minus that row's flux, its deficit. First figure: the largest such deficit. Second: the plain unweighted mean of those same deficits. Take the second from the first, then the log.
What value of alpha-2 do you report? 0.0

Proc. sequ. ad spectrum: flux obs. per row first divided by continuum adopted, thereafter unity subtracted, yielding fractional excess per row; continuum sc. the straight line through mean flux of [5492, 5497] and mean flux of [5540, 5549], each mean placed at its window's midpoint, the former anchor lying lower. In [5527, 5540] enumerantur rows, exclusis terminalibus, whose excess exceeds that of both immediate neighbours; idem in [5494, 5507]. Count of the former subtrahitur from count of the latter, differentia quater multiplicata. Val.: 4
